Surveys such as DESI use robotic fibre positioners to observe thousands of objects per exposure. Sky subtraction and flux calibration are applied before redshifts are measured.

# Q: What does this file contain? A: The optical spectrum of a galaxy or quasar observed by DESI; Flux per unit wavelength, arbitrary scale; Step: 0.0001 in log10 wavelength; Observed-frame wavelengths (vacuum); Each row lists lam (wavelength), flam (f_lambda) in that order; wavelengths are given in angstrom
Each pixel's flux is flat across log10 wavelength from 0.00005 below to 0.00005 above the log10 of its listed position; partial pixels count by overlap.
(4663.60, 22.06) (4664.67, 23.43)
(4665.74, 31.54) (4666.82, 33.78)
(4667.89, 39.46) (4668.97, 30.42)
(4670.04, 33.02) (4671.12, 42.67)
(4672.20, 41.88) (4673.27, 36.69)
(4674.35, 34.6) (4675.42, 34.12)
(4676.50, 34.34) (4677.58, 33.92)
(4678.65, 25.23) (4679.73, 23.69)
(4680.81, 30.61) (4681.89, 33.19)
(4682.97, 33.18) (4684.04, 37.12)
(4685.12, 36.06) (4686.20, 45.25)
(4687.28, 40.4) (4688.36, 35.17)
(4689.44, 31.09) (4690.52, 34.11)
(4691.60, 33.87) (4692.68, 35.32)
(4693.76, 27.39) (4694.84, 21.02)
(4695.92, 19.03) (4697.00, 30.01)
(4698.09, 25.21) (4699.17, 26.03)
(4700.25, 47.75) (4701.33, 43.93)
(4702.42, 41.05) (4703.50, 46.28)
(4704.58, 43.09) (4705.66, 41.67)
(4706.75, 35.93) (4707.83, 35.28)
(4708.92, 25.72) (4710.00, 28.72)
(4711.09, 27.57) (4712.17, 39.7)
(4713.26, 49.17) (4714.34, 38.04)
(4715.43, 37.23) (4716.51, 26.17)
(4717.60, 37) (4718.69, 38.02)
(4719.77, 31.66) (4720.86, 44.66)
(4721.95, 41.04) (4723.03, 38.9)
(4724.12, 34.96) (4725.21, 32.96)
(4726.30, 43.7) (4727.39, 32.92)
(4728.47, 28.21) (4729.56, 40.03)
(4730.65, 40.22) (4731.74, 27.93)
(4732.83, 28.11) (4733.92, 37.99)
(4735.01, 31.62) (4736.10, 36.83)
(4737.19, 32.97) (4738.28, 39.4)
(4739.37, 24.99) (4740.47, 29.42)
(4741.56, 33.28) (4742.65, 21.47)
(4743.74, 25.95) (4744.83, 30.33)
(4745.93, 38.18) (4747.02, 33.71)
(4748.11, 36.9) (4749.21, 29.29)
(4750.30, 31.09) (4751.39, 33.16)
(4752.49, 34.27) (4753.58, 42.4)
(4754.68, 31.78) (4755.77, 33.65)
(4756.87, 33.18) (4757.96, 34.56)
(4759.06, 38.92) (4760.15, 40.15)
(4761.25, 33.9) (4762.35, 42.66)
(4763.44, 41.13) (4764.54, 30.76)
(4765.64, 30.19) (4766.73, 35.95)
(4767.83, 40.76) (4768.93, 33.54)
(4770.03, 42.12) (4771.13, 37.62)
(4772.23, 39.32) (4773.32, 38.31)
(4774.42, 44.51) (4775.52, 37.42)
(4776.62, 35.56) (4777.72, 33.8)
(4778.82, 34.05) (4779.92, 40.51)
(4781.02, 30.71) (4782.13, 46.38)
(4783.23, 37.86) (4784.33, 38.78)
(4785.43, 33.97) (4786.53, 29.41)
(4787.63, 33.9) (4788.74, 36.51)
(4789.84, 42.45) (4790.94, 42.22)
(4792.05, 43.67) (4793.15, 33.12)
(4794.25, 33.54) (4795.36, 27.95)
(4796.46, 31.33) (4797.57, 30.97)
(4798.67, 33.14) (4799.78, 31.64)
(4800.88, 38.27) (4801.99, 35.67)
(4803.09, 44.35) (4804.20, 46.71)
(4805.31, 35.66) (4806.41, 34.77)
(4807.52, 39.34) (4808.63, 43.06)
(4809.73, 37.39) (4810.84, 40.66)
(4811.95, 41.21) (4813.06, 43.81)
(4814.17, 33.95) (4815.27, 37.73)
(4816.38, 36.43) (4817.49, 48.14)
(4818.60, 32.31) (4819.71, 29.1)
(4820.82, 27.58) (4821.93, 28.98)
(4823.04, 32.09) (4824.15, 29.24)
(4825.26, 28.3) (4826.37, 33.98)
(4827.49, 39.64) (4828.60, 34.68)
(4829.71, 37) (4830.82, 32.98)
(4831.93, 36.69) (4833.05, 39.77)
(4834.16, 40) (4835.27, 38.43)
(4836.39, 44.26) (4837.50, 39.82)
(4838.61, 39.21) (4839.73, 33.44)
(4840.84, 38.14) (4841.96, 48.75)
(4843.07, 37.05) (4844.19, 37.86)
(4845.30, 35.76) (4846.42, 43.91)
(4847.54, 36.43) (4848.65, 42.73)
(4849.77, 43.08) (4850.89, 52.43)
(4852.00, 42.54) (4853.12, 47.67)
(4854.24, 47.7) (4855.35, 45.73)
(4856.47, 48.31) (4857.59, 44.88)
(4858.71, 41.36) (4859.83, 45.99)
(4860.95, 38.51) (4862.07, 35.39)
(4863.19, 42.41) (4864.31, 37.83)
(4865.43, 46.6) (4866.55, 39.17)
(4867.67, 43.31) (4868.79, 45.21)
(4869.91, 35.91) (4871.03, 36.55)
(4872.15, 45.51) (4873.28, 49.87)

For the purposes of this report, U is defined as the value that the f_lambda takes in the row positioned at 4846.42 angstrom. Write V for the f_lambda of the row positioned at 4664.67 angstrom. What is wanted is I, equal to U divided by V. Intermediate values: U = 43.91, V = 23.43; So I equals 1.87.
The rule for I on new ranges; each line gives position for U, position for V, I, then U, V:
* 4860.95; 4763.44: 0.94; 38.51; 41.13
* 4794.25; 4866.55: 0.86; 33.54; 39.17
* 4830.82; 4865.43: 0.71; 32.98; 46.6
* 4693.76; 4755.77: 0.81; 27.39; 33.65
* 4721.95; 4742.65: 1.91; 41.04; 21.47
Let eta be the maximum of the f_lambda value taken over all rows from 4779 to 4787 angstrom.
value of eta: 46.38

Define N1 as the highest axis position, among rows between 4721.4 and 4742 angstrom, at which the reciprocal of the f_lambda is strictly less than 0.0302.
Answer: 4741.56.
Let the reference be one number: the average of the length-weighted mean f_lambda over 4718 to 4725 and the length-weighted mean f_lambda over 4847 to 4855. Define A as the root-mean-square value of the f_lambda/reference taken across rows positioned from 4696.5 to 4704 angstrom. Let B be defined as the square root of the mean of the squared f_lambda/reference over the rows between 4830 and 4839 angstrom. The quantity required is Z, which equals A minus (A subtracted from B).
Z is 0.91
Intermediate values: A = 0.93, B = 0.94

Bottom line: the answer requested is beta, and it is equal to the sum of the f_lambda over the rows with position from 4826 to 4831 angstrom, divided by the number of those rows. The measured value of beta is 35.7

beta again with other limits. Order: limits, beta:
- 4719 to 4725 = 38.2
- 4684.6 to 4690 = 37.6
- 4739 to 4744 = 27.0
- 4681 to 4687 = 37.0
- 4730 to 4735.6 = 33.2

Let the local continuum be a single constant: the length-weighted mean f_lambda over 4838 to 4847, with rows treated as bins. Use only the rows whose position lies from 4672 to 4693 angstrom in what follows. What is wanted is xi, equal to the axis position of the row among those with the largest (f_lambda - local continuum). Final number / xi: 4686.20 angstrom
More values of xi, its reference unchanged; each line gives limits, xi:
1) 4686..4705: 4700.25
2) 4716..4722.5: 4720.86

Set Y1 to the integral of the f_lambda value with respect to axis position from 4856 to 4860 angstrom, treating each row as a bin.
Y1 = 180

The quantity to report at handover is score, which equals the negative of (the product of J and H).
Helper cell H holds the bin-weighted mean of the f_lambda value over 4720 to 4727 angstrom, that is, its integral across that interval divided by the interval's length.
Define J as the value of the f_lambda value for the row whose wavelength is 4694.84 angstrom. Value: -817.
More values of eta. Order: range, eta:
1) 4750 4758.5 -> 42.4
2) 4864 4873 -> 46.6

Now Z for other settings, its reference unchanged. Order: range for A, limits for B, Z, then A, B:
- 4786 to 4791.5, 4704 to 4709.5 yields 0.91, 0.90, 0.89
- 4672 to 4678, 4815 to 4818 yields 0.75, 0.87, 0.99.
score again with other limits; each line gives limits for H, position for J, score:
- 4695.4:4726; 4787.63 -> -1221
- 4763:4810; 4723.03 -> -1436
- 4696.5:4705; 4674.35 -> -1310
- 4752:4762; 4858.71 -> -1489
